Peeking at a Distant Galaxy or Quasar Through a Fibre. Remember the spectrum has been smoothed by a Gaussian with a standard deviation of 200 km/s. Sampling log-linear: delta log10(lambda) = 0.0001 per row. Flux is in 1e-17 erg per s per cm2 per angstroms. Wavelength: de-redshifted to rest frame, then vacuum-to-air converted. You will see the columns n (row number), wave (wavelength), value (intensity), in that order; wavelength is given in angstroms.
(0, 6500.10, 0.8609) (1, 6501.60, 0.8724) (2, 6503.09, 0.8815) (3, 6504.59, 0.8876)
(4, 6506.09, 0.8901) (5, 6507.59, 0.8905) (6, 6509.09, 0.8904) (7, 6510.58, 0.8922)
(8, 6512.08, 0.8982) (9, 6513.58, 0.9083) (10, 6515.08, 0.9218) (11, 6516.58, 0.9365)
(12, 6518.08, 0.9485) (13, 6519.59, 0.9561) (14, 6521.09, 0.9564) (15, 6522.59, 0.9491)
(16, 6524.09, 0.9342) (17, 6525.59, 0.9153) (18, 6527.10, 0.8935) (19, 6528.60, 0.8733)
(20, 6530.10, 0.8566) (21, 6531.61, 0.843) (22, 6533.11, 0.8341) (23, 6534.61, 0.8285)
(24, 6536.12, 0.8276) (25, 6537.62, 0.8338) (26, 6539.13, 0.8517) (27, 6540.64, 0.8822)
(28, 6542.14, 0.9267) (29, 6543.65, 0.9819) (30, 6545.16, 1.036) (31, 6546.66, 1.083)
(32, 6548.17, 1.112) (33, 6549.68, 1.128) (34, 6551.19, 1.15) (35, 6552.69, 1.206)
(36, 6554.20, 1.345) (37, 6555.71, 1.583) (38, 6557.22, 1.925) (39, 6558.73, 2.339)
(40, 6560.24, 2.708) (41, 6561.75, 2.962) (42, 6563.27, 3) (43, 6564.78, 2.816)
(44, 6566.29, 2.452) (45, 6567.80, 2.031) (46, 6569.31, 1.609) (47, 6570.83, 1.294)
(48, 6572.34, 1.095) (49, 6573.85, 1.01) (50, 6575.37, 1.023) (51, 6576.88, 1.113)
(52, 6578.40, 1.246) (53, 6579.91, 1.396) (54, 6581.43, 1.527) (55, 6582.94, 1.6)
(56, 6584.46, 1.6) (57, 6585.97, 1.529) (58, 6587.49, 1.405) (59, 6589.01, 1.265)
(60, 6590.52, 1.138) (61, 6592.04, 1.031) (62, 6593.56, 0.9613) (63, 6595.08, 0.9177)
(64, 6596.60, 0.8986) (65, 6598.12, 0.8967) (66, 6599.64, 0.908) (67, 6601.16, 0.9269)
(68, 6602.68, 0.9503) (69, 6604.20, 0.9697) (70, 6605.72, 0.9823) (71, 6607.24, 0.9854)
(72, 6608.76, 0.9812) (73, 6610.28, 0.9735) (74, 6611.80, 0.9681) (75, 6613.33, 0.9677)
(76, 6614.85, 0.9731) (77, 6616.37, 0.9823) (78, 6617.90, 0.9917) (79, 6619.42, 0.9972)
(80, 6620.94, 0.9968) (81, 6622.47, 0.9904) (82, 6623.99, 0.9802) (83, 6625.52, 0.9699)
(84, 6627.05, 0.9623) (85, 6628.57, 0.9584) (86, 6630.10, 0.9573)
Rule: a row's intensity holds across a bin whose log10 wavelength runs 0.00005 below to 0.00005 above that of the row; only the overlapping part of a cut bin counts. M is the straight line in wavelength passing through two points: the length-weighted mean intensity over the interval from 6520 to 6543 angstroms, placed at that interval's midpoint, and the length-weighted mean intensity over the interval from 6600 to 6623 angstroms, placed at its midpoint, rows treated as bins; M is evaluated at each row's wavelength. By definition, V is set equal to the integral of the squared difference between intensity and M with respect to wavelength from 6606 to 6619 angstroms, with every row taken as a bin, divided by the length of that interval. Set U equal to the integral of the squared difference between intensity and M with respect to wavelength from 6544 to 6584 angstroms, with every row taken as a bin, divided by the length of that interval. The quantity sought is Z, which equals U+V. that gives 0.93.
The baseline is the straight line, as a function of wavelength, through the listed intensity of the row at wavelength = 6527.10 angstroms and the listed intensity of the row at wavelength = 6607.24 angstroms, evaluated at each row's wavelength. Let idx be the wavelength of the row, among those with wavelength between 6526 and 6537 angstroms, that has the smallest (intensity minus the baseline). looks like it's 6536.12 angstroms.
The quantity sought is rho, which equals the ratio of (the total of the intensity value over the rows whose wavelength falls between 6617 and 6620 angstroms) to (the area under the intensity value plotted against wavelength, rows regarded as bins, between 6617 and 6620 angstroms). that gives 0.668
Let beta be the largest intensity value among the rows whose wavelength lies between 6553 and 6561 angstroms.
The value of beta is 2.708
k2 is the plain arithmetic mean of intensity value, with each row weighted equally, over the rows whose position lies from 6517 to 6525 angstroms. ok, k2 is 0.95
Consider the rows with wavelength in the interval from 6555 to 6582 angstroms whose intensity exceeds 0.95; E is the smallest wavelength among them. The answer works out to 6555.71 angstroms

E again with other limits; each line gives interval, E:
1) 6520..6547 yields 6521.09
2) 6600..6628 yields 6602.68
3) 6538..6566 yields 6543.65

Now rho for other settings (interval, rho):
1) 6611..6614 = 0.668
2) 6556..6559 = 0.706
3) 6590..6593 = 0.675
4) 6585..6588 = 0.659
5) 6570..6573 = 0.661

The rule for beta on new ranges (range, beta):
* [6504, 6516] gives 0.9218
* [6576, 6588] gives 1.6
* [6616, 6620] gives 0.9972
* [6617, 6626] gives 0.9972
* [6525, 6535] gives 0.9153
